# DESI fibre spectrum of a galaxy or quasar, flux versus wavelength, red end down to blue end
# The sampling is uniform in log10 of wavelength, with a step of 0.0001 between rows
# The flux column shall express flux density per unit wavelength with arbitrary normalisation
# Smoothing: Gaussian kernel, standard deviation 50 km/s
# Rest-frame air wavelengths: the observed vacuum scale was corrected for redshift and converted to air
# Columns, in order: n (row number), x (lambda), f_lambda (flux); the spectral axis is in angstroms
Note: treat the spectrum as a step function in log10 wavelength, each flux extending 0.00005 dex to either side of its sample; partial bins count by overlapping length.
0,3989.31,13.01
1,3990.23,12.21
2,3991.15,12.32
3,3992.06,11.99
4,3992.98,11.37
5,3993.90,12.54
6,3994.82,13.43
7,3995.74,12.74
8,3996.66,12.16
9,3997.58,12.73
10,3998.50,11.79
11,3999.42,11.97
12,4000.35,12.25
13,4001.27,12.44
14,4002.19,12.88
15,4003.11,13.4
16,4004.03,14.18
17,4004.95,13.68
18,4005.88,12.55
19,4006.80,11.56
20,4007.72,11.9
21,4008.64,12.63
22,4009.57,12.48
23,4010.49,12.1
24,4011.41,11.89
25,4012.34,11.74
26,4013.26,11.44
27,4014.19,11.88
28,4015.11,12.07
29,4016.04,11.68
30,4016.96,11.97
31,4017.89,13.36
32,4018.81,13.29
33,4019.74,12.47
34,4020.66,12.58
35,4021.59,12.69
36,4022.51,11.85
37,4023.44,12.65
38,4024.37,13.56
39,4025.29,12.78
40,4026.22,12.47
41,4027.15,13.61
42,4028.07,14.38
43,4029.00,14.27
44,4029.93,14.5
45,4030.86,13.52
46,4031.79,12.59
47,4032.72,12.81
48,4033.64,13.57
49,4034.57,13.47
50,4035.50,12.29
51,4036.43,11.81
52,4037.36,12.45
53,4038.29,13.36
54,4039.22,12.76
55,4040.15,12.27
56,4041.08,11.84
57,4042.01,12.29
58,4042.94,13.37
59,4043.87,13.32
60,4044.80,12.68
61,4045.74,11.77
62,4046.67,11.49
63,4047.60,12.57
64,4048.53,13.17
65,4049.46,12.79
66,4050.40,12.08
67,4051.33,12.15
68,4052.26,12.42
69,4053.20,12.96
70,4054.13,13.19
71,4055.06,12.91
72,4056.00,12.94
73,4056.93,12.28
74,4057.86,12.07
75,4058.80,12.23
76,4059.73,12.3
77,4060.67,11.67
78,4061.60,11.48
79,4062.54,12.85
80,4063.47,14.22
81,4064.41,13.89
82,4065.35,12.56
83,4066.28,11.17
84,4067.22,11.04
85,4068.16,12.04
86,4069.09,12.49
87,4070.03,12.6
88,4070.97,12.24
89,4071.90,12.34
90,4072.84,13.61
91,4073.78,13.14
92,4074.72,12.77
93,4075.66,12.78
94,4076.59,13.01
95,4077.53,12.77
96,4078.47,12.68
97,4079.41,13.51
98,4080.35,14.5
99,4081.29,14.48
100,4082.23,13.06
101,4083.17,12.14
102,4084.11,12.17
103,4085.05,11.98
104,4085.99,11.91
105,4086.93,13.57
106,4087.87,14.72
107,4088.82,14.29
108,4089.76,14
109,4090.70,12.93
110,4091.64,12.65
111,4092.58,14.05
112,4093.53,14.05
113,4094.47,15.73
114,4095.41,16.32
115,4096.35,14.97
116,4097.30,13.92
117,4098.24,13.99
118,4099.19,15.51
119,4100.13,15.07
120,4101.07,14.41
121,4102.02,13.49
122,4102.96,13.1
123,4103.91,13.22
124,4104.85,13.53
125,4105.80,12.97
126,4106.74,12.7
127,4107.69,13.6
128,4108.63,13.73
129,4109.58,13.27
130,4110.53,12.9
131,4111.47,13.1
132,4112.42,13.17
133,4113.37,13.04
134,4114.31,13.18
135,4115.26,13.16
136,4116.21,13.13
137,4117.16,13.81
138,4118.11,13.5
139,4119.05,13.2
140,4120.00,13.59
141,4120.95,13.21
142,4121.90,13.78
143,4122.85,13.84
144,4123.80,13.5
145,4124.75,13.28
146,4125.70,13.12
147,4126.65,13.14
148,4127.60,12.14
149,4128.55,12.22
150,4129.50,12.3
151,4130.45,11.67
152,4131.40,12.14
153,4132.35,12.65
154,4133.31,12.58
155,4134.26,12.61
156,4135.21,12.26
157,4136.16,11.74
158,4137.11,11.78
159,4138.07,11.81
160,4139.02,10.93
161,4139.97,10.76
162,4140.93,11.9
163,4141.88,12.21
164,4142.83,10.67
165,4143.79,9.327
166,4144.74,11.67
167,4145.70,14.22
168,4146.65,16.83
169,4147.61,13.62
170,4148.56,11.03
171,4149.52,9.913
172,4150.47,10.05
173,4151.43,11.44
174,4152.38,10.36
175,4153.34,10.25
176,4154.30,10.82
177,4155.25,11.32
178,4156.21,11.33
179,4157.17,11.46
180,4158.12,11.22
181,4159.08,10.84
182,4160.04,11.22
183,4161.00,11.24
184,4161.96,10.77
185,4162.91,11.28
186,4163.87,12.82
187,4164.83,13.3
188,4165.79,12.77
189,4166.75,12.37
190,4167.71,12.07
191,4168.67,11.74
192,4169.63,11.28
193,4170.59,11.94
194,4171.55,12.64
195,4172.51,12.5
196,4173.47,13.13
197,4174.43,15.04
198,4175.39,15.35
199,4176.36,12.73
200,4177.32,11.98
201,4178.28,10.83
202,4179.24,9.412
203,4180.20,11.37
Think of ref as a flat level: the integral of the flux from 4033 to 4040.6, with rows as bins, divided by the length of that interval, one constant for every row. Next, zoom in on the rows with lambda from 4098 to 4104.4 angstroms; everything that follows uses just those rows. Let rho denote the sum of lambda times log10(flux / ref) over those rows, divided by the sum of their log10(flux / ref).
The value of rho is 4100.2 angstroms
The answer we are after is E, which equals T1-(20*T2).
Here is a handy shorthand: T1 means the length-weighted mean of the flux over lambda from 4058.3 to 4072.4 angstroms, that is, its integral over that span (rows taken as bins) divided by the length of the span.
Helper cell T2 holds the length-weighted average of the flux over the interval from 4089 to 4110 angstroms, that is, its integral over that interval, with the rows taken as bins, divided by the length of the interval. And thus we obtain -267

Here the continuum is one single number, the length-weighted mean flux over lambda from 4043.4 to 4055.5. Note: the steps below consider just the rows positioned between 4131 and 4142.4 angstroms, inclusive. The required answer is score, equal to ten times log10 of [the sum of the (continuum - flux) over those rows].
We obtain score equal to 8.8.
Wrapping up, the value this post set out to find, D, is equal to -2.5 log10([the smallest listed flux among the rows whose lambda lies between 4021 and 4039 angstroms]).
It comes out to -2.68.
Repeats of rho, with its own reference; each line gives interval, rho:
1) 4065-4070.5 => 4067.2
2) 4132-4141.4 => 4138.3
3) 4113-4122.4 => 4118.3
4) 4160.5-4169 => 4163.6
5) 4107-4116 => 4110.7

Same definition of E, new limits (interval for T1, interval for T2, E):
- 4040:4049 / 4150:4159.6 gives -206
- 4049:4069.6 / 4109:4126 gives -254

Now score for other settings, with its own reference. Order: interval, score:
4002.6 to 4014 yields 1.4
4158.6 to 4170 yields 9.6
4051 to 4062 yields 3.7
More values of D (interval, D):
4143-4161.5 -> -2.42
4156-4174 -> -2.58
